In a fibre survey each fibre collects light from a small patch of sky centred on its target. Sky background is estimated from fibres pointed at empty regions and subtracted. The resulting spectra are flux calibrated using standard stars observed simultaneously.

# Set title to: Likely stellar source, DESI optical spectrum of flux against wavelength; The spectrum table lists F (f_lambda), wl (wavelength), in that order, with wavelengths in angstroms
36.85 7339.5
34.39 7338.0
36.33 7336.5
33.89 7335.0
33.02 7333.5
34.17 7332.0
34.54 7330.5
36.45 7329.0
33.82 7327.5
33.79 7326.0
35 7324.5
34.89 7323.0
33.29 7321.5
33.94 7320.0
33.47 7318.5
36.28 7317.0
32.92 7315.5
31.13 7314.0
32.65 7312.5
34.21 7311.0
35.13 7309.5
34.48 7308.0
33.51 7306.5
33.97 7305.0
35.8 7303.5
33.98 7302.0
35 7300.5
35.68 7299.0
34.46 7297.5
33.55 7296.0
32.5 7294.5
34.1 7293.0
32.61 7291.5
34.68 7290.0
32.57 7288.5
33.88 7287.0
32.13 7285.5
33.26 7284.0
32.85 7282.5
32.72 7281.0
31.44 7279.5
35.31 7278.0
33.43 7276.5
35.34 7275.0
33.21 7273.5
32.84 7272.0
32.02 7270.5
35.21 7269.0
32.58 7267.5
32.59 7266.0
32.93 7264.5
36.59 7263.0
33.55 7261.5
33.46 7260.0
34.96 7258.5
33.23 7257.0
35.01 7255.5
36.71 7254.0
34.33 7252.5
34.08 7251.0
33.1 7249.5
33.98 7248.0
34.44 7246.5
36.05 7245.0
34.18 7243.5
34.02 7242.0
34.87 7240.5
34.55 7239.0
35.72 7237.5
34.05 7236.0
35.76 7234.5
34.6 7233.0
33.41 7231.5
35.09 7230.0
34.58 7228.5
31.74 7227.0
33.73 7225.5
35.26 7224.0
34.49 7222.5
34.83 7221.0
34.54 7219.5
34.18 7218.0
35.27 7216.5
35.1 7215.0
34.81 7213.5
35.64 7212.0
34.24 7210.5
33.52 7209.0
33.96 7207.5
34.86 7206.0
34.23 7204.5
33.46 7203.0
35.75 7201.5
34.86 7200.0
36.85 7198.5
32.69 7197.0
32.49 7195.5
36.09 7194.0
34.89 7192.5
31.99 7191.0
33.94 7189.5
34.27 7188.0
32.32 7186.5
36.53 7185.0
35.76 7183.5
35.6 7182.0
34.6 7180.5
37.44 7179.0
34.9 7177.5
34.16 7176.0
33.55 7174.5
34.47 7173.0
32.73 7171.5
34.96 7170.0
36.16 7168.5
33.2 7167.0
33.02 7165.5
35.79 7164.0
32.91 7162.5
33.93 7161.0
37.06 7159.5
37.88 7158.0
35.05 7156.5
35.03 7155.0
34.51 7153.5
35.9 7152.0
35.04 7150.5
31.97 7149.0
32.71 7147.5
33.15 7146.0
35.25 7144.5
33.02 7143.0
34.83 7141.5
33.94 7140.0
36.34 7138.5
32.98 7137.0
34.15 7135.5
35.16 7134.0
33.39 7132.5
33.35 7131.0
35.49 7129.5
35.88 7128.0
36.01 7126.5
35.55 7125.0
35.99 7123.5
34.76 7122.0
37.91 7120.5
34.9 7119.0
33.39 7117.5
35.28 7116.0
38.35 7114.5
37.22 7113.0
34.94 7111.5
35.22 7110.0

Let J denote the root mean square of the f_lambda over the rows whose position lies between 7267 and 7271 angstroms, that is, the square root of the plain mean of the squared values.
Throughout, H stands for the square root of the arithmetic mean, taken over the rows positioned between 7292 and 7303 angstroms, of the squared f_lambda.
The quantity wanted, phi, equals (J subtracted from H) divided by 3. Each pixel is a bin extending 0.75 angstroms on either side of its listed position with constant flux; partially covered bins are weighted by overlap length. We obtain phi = 0.30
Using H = 34.2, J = 33.3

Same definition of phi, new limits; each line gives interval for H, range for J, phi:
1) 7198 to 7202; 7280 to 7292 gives 0.91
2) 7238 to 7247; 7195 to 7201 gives 0.14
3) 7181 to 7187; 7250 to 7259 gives 0.12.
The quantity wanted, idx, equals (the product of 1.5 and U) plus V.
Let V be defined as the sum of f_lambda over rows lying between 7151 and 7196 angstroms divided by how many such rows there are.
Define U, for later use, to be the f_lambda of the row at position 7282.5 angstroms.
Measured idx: 84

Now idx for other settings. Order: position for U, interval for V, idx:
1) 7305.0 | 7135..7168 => 85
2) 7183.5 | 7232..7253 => 88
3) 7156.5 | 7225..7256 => 87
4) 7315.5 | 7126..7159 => 84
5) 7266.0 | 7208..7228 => 83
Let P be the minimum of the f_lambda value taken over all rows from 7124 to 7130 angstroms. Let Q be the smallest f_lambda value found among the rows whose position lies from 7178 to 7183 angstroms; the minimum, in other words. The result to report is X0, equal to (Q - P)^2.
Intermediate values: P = 35.49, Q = 34.6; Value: 0.8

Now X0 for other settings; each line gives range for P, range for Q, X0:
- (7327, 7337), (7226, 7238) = 1.6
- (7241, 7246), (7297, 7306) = 0.0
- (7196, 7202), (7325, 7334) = 0.1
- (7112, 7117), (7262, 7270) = 7.3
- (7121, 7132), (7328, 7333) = 0.7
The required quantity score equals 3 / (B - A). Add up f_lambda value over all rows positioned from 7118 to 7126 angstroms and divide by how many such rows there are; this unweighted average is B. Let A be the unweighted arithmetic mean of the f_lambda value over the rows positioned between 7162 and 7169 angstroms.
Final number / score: 2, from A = 34.2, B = 35.8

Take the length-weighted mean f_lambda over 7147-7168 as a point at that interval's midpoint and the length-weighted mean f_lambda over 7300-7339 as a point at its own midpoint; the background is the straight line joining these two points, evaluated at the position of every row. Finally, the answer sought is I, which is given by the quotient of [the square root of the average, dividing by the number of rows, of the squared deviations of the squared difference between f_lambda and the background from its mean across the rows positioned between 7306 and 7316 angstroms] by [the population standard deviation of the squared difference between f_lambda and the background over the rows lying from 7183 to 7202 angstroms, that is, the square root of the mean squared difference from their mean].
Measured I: 1.5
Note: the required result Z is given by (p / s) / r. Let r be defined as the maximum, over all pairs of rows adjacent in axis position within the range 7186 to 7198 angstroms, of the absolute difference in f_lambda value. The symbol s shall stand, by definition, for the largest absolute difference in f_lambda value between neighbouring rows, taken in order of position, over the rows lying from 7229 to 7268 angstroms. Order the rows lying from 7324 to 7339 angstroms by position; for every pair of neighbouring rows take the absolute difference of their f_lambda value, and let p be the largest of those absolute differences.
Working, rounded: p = 2.6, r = 3.6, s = 3.66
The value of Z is 0.20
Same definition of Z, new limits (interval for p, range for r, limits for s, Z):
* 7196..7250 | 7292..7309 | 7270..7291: 0.59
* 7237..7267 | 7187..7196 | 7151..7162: 0.32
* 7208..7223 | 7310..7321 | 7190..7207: 0.10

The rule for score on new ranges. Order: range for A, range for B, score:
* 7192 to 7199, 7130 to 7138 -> -4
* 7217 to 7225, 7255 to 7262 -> -5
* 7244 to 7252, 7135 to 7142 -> 25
